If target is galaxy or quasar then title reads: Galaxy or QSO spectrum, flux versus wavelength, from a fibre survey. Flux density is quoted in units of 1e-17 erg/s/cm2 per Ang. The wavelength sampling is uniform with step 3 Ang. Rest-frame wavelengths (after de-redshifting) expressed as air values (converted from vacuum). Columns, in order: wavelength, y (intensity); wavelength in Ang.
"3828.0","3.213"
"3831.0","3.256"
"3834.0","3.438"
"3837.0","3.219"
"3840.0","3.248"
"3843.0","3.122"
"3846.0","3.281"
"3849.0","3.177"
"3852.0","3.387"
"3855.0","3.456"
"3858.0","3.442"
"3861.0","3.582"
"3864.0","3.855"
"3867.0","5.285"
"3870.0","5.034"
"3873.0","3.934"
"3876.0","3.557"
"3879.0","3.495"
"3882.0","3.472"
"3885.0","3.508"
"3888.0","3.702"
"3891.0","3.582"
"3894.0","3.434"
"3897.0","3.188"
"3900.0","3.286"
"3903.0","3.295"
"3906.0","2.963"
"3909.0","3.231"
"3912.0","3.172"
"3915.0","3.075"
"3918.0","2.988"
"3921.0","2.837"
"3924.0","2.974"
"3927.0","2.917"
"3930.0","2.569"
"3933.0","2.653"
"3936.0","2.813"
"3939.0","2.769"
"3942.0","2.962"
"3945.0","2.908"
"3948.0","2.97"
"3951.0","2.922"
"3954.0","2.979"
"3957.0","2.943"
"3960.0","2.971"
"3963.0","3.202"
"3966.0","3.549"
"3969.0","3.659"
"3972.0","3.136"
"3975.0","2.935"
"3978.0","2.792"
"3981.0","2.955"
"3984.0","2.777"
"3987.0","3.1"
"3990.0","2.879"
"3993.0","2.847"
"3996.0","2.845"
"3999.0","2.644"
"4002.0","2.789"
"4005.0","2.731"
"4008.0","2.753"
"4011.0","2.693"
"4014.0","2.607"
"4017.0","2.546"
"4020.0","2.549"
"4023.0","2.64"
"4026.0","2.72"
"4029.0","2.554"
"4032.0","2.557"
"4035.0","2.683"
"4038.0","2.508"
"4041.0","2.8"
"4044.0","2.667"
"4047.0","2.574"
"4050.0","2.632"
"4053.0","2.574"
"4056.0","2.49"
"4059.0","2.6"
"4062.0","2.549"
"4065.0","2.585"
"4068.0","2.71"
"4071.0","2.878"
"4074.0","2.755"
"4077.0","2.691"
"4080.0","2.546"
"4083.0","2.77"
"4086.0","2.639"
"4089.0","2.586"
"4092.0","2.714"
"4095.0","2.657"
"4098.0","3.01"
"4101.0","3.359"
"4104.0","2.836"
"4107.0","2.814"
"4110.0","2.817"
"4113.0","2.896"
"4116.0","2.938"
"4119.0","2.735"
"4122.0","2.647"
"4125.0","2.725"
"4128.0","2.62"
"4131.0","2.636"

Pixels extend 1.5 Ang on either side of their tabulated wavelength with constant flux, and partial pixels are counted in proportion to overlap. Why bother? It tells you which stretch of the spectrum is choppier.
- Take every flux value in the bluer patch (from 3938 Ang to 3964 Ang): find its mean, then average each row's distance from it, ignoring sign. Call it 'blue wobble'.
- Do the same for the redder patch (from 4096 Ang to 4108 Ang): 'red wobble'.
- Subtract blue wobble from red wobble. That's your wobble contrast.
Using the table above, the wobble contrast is 0.115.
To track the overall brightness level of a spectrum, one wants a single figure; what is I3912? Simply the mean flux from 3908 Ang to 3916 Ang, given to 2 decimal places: 3.16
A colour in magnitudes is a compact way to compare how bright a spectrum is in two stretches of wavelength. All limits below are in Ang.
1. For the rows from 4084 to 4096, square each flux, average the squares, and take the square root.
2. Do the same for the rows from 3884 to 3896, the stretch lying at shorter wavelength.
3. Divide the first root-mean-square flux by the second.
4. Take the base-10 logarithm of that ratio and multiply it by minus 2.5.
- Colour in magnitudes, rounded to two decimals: 0.32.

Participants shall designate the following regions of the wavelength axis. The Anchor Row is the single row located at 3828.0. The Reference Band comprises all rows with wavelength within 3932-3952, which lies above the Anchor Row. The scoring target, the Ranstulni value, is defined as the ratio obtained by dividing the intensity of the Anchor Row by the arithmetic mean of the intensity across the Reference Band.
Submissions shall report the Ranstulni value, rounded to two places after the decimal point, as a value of 1.12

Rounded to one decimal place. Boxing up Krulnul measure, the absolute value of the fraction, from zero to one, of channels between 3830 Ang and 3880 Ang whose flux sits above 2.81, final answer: 1.0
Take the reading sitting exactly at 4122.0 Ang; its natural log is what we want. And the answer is 0.97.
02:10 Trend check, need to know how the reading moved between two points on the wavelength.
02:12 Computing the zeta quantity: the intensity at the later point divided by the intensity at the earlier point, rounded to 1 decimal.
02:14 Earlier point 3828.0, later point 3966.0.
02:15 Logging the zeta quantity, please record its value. 1.1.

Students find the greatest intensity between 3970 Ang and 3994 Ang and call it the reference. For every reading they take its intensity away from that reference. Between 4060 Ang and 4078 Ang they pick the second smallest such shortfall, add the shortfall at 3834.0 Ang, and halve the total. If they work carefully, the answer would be 0.04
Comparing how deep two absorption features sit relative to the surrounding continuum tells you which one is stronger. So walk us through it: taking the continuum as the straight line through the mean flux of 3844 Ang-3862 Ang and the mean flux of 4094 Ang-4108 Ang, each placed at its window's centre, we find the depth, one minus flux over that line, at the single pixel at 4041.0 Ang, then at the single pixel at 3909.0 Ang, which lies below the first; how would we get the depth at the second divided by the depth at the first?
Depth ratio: 0.2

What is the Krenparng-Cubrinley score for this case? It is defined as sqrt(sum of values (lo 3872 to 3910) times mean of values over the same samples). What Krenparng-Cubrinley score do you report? 12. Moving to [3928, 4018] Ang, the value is 16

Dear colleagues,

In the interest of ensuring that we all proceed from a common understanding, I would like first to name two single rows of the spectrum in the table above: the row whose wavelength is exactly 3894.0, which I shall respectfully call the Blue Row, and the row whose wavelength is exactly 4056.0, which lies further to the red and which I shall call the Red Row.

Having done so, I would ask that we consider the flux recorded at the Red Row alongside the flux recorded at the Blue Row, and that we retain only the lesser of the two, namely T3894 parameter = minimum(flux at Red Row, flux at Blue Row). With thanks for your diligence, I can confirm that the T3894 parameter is 2.5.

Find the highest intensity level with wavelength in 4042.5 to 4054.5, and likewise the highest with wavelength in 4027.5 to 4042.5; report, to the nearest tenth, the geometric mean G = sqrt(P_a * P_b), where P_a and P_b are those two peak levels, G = 2.7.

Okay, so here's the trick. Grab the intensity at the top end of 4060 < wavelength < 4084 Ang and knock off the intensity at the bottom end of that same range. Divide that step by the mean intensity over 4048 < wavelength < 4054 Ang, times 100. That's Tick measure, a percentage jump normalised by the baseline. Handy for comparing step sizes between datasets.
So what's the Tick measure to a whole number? 8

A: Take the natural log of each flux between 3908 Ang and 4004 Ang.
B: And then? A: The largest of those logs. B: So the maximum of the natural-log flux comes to 1.30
